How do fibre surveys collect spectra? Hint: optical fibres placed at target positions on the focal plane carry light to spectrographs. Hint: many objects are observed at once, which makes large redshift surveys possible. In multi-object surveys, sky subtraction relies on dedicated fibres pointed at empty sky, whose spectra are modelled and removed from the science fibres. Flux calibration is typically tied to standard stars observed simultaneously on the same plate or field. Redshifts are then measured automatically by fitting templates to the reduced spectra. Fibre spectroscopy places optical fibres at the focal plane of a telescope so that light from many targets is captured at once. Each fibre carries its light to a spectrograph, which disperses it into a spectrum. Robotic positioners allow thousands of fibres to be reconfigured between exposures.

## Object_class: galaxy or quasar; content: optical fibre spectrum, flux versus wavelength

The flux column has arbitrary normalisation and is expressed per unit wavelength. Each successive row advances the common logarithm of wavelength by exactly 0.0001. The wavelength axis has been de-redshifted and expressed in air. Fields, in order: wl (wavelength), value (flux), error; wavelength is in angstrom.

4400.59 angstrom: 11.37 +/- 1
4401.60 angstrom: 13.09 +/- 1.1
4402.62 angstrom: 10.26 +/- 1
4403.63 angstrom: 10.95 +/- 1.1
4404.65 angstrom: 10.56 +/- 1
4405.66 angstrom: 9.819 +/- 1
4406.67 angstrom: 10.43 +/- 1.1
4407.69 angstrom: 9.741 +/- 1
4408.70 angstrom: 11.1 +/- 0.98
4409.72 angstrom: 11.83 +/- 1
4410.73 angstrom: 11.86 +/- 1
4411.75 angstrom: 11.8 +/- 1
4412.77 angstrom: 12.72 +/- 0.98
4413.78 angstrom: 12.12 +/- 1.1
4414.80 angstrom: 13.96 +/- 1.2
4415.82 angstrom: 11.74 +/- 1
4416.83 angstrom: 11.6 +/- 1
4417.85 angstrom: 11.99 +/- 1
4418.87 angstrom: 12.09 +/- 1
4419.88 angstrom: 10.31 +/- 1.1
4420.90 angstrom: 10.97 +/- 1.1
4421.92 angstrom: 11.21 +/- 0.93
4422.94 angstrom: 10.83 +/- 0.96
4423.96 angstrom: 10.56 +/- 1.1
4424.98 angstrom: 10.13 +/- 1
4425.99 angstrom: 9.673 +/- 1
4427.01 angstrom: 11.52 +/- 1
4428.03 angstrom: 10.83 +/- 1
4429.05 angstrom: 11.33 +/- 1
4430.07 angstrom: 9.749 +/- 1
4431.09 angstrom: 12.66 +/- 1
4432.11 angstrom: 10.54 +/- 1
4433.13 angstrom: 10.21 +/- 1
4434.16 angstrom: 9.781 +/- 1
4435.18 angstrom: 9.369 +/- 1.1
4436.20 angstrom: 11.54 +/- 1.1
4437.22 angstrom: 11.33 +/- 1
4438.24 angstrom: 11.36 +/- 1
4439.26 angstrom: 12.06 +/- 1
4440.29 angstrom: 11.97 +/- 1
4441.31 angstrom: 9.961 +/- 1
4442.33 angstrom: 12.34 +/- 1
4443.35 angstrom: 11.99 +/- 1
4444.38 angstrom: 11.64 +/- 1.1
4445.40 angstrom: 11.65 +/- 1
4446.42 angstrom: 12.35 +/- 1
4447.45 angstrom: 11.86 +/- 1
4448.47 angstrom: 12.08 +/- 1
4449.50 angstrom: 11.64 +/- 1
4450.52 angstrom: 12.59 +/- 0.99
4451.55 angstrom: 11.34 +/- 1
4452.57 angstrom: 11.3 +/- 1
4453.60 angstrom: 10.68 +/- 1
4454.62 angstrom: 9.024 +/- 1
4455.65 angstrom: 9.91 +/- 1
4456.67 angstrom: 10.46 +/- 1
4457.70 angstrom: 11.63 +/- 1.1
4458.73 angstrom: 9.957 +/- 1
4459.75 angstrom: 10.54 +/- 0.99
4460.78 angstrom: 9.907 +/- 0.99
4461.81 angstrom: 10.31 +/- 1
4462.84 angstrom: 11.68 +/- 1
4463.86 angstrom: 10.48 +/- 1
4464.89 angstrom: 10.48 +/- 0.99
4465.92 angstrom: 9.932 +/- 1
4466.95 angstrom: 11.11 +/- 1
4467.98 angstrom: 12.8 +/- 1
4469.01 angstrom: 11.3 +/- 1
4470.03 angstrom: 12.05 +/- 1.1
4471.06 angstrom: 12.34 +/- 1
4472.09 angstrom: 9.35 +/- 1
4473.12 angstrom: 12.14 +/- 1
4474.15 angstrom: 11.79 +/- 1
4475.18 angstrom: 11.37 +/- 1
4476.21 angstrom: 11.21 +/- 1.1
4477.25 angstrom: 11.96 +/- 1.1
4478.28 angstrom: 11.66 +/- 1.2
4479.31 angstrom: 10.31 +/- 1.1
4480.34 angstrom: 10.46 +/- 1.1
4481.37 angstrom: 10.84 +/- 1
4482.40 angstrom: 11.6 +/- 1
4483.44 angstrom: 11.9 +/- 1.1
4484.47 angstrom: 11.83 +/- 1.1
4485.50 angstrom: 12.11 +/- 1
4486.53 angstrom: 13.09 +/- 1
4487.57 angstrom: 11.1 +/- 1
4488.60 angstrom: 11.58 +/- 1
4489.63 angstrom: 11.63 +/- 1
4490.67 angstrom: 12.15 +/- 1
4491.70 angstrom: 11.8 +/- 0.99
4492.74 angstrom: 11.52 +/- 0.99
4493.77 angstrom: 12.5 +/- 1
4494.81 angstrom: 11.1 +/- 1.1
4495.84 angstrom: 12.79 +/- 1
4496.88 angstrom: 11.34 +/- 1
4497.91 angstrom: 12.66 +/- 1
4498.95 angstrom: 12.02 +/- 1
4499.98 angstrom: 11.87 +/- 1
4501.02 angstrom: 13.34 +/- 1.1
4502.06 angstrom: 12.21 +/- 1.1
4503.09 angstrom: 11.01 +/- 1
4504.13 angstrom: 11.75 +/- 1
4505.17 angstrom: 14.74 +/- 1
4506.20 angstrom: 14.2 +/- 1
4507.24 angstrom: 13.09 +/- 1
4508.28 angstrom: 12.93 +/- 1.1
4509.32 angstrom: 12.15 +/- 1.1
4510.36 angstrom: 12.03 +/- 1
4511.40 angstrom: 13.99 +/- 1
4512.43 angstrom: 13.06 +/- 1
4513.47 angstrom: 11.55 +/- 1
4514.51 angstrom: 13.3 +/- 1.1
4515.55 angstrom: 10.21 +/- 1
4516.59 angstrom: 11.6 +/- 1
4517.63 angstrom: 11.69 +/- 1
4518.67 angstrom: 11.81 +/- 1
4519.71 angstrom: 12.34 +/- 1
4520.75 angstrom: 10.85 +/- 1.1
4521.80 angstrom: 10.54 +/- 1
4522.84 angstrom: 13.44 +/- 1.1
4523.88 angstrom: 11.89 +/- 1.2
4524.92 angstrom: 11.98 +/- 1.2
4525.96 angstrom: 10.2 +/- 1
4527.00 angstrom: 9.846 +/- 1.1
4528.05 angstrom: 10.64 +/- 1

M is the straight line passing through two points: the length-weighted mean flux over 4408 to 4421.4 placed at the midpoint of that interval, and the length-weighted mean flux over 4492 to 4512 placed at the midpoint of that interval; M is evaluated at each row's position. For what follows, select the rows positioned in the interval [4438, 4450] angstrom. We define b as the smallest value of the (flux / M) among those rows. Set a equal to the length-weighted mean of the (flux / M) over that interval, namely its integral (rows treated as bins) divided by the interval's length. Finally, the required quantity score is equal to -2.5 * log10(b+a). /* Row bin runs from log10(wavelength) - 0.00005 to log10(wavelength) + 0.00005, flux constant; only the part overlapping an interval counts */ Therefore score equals -0.64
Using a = 0.98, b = 0.83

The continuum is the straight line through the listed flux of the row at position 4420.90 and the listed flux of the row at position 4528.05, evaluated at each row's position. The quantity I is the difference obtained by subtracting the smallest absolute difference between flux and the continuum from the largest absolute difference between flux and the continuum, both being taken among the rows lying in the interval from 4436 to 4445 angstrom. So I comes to 1.0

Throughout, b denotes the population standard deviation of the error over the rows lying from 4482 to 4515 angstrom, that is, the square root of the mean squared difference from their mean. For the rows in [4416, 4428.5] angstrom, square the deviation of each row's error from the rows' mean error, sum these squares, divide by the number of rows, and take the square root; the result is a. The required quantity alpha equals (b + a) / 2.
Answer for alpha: 0.048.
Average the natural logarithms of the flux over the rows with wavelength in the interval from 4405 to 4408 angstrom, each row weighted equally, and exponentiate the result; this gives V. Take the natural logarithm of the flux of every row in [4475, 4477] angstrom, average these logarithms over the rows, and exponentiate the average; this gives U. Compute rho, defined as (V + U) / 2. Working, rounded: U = 11.3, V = 10.0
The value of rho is 10.6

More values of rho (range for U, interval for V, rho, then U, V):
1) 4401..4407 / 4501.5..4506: 11.6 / 10.8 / 12.4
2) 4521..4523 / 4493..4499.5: 12.0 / 11.9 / 12.1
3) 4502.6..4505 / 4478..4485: 11.3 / 11.4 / 11.2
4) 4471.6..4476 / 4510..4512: 12.0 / 11.1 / 13.0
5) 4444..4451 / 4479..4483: 11.4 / 12.0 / 10.8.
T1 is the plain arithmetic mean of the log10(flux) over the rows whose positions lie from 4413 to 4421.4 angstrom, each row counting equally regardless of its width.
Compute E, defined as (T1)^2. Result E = 1.15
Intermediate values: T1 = 1.07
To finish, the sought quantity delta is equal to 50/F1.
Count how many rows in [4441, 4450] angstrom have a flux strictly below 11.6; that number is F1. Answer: 50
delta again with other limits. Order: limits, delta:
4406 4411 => 17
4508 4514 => 50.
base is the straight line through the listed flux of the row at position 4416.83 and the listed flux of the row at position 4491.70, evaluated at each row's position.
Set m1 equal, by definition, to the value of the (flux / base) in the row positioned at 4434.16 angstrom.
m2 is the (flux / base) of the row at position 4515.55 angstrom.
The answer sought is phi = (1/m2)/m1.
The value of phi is 1.38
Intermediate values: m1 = 0.84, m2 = 0.86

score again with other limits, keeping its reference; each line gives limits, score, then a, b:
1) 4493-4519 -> -0.64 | 0.99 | 0.81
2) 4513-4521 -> -0.60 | 0.93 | 0.81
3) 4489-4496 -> -0.67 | 0.96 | 0.89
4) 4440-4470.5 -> -0.55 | 0.92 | 0.74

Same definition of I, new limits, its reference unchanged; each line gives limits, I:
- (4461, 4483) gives 1.9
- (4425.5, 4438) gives 1.6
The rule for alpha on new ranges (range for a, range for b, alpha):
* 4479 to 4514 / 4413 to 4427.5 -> 0.057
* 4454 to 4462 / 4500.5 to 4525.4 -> 0.049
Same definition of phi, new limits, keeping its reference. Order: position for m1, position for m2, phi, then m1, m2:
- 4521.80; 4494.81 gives 1.20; 0.89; 0.94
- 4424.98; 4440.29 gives 1.12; 0.87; 1.03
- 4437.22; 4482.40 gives 1.04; 0.97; 0.99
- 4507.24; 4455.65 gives 1.07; 1.11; 0.85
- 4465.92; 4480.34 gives 1.33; 0.85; 0.89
